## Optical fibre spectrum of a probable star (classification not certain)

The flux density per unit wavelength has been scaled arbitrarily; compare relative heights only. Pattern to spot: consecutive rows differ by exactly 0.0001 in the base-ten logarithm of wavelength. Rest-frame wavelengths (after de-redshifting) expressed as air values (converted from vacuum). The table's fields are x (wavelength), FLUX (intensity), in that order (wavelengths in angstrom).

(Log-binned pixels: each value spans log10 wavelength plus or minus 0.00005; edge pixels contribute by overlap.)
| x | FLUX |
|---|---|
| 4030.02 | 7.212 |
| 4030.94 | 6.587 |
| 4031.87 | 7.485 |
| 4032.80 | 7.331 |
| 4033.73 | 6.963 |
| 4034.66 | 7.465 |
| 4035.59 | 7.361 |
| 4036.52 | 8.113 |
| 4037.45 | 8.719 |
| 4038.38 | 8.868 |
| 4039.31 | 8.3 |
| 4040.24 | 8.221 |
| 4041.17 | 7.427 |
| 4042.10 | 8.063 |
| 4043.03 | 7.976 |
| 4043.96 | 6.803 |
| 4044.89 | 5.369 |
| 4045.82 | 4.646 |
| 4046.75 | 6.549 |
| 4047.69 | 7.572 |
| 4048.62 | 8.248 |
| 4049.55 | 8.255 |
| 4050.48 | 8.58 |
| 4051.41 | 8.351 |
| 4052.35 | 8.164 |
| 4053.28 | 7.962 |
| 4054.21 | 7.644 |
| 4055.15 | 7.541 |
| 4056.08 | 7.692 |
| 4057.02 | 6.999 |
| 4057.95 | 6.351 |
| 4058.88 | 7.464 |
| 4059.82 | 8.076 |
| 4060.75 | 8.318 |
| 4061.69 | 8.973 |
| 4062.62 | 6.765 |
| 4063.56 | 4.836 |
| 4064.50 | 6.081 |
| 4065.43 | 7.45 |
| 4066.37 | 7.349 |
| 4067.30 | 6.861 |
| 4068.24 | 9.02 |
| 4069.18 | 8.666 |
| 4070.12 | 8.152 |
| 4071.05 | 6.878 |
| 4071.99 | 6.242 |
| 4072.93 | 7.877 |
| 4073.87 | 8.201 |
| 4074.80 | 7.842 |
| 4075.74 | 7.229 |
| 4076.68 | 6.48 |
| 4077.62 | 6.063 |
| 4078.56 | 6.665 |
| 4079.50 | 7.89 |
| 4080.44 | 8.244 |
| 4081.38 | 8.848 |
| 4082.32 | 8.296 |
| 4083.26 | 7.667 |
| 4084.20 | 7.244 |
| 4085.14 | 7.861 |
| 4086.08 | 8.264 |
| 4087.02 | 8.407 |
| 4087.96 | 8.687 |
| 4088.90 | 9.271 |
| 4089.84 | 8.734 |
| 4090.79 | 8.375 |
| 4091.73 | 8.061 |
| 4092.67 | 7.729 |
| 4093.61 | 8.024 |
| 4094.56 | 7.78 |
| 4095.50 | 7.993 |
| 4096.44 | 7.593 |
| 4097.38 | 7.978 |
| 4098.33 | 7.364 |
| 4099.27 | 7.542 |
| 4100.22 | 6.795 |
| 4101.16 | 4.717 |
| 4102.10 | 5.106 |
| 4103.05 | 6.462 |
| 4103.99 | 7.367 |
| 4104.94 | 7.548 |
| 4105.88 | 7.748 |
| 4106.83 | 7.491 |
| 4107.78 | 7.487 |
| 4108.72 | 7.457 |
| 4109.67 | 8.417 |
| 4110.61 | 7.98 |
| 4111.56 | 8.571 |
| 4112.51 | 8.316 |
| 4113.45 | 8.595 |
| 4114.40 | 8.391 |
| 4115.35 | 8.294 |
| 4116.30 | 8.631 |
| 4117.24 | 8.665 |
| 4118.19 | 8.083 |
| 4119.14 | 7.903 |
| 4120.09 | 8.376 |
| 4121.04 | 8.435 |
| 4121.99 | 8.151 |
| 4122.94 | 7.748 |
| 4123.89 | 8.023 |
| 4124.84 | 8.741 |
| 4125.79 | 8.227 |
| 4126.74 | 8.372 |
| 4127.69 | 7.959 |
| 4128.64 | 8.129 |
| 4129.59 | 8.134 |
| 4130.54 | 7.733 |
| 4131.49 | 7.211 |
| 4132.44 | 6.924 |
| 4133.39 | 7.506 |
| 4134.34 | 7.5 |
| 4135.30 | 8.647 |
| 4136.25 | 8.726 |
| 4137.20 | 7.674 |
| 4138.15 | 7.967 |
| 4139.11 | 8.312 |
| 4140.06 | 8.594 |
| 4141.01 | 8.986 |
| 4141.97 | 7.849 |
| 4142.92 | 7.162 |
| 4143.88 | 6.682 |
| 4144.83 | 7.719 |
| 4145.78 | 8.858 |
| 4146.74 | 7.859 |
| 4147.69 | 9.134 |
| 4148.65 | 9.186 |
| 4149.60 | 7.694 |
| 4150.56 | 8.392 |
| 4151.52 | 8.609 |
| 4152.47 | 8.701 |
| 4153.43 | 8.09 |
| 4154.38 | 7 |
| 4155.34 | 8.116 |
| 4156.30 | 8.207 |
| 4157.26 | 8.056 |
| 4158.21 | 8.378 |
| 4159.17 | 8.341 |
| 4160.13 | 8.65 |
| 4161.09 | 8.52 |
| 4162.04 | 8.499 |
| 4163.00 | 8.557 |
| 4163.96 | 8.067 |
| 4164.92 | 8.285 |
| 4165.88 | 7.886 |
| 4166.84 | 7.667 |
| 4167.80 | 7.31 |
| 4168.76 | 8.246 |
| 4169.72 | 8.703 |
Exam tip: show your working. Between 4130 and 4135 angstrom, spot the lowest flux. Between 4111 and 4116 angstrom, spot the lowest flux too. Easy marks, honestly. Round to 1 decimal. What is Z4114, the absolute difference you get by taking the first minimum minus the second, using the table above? 1.4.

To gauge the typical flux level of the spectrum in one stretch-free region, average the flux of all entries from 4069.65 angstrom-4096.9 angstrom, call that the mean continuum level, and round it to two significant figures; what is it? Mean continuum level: 7.8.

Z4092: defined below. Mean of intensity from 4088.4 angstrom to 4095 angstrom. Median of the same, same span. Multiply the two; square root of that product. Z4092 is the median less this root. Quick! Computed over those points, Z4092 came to -0.11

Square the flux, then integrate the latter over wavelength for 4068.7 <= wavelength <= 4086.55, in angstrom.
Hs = 1045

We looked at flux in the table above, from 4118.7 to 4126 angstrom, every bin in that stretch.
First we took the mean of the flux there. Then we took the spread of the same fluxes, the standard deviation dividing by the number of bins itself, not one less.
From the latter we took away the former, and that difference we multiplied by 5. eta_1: -39.5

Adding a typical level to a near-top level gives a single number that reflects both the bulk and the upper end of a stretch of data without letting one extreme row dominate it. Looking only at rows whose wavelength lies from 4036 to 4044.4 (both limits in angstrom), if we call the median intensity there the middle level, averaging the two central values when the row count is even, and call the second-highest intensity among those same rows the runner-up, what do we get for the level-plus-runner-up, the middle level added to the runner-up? 16.8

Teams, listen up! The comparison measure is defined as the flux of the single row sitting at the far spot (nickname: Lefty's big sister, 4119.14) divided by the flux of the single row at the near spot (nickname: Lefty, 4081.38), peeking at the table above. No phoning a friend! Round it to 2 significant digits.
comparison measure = 0.89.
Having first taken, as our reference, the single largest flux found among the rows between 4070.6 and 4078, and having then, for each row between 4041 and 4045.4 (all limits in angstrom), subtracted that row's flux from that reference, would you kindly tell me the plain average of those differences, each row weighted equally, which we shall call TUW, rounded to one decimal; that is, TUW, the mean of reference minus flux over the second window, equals 1.1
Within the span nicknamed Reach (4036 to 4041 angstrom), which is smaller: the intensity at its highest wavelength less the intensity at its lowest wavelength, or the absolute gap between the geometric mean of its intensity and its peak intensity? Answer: 0.1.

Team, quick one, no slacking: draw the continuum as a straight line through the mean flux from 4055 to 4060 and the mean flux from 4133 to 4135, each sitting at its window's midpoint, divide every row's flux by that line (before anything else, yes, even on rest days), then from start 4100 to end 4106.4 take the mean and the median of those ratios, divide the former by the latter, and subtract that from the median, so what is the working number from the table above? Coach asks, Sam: -0.05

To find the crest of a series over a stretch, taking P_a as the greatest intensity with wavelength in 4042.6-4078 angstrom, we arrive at 9.02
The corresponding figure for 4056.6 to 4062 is 8.973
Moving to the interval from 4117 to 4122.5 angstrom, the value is 8.665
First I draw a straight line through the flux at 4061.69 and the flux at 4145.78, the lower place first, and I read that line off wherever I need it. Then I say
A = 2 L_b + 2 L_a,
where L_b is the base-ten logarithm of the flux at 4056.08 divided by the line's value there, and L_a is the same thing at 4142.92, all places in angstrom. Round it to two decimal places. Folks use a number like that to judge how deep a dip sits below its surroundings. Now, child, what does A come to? -0.32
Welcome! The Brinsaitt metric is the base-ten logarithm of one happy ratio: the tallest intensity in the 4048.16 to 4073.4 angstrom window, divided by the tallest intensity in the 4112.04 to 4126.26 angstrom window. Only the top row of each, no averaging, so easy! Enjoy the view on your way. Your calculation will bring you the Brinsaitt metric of 0.014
